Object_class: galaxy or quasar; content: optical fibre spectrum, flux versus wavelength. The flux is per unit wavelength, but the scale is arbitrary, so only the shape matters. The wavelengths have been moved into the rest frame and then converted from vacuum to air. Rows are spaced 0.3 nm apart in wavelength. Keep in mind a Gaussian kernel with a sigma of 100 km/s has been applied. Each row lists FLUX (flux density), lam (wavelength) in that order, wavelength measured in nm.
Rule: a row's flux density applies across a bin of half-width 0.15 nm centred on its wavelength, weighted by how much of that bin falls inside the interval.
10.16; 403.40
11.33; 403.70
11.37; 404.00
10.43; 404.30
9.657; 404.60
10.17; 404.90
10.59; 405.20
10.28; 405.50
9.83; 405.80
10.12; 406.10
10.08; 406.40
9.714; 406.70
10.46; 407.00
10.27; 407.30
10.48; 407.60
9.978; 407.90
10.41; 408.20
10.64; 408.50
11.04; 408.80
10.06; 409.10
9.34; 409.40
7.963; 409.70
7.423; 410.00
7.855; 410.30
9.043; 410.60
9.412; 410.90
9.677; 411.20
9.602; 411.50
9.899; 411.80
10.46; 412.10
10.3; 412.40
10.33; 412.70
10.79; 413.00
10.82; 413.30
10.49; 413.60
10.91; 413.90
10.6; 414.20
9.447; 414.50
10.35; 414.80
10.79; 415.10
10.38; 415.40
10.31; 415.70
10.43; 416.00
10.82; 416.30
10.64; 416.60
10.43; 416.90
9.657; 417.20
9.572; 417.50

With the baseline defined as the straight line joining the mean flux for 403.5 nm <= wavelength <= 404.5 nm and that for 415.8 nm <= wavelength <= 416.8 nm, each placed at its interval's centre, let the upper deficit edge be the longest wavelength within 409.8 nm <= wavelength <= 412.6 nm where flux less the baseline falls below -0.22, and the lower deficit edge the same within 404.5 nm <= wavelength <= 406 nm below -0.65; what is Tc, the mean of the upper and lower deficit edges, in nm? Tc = 409.10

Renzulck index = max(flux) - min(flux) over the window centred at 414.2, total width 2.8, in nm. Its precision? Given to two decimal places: 1.46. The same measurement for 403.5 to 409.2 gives 1.71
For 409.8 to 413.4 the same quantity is 3.40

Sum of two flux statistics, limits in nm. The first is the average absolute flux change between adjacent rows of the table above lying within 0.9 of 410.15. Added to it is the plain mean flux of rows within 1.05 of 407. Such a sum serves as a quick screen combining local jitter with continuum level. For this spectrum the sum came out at 10.9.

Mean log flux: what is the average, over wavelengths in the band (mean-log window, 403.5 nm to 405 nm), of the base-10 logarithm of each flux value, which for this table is 1.024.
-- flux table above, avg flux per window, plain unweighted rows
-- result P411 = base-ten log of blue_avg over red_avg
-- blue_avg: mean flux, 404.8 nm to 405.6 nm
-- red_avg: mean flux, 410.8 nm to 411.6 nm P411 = 0.034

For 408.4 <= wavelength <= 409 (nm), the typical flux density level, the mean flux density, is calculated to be 10.8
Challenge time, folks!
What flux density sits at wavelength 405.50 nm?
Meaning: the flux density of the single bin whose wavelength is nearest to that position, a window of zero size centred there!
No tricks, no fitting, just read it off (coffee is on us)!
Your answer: 10.28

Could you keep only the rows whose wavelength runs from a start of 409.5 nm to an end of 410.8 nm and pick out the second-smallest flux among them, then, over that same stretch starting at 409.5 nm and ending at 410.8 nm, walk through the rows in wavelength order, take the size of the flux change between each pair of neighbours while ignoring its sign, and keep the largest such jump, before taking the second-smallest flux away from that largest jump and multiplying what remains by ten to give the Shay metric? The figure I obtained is -67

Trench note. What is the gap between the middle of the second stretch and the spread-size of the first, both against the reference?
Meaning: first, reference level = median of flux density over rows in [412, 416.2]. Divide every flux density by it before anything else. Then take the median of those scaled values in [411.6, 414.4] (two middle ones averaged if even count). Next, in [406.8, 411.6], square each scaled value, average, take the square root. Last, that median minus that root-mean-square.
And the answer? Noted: 0.080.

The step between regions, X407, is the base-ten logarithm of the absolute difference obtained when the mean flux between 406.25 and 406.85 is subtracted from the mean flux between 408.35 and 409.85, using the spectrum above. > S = -1.1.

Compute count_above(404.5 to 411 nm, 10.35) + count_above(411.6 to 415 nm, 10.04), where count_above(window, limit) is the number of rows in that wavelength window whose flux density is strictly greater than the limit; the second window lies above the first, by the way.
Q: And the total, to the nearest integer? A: 15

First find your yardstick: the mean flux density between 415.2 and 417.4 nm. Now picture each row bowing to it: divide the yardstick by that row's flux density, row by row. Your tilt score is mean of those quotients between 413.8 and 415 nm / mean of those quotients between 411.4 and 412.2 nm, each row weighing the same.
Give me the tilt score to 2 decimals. 0.97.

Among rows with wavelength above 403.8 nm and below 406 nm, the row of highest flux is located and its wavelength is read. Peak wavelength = 404.00 nm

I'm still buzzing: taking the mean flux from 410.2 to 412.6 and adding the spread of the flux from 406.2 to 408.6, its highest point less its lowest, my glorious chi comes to 10.5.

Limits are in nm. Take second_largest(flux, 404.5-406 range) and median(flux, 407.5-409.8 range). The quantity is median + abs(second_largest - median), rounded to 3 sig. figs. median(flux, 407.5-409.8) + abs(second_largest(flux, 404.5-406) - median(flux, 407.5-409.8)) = 10.3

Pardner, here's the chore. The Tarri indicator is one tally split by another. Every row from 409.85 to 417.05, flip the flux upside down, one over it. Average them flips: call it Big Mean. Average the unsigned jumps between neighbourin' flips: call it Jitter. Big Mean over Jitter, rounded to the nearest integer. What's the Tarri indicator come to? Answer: 25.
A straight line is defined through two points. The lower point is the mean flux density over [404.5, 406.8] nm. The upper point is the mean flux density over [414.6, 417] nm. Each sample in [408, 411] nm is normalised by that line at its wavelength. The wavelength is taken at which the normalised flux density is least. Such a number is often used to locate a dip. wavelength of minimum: 410.00 nm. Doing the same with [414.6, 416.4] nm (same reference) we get 415.70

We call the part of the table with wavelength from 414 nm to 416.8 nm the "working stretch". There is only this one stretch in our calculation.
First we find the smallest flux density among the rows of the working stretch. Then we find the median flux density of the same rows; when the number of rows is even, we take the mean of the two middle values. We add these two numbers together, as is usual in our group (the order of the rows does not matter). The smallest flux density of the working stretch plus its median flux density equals 19.9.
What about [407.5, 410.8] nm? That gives 17.4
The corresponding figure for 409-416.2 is 17.7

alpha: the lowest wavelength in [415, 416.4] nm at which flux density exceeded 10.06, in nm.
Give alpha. 415.10 nm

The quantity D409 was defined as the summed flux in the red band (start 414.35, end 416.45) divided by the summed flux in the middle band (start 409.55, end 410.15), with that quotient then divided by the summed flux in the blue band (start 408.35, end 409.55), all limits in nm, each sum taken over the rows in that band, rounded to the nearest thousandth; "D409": 0.115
